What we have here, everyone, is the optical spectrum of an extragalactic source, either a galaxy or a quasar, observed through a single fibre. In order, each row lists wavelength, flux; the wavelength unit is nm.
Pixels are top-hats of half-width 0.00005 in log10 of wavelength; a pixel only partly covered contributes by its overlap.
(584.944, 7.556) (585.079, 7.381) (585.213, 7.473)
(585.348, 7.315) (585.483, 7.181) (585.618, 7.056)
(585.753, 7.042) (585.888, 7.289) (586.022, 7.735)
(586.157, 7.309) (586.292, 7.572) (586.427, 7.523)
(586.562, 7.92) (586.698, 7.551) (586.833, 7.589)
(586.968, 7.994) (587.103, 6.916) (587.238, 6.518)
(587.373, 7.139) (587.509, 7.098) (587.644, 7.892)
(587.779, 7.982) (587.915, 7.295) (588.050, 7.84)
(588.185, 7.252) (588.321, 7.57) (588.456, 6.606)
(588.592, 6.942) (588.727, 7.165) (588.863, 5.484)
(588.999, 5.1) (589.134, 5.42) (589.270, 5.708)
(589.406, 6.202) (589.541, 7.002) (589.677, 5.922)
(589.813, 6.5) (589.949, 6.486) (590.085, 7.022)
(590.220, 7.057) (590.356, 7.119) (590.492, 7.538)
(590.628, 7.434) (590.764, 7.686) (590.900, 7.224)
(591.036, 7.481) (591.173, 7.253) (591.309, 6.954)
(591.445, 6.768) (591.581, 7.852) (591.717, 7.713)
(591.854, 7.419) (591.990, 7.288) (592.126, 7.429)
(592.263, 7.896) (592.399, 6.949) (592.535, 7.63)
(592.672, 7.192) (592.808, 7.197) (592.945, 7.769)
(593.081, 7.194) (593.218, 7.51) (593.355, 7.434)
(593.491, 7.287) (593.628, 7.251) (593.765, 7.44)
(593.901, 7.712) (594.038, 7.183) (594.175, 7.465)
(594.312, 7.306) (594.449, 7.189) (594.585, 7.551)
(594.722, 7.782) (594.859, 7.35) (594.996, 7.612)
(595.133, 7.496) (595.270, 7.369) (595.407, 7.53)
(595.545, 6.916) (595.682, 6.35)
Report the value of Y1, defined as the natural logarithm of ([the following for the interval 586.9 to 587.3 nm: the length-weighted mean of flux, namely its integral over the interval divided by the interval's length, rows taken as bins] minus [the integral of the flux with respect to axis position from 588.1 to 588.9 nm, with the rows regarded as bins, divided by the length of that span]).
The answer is -1.4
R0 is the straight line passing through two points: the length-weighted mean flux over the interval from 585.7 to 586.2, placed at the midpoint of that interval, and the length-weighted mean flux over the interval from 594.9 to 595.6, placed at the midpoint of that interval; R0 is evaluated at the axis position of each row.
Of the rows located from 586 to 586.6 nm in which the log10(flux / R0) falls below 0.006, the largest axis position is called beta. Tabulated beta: 586.157 nm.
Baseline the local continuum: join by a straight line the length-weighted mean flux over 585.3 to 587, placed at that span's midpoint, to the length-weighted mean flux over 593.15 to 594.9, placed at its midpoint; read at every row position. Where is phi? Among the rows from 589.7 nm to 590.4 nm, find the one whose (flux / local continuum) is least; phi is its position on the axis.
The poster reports 589.949 nm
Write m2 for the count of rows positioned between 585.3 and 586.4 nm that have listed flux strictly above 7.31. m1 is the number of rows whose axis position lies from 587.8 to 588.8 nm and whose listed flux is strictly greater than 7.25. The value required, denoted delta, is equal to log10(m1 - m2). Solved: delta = 0.00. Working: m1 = 4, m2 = 3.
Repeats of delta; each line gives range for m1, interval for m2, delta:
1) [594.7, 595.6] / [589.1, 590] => 0.78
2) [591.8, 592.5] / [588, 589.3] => 0.30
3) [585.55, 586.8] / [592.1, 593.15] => 0.48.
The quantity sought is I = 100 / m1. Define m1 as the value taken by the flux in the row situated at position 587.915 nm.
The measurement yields 13.7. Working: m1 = 7.295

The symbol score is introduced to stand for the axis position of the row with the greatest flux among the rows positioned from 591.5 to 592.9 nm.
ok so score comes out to 592.263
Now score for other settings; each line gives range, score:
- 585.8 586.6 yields 586.562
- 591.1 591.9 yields 591.581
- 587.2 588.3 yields 587.779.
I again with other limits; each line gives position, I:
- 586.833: 13.2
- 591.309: 14.4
